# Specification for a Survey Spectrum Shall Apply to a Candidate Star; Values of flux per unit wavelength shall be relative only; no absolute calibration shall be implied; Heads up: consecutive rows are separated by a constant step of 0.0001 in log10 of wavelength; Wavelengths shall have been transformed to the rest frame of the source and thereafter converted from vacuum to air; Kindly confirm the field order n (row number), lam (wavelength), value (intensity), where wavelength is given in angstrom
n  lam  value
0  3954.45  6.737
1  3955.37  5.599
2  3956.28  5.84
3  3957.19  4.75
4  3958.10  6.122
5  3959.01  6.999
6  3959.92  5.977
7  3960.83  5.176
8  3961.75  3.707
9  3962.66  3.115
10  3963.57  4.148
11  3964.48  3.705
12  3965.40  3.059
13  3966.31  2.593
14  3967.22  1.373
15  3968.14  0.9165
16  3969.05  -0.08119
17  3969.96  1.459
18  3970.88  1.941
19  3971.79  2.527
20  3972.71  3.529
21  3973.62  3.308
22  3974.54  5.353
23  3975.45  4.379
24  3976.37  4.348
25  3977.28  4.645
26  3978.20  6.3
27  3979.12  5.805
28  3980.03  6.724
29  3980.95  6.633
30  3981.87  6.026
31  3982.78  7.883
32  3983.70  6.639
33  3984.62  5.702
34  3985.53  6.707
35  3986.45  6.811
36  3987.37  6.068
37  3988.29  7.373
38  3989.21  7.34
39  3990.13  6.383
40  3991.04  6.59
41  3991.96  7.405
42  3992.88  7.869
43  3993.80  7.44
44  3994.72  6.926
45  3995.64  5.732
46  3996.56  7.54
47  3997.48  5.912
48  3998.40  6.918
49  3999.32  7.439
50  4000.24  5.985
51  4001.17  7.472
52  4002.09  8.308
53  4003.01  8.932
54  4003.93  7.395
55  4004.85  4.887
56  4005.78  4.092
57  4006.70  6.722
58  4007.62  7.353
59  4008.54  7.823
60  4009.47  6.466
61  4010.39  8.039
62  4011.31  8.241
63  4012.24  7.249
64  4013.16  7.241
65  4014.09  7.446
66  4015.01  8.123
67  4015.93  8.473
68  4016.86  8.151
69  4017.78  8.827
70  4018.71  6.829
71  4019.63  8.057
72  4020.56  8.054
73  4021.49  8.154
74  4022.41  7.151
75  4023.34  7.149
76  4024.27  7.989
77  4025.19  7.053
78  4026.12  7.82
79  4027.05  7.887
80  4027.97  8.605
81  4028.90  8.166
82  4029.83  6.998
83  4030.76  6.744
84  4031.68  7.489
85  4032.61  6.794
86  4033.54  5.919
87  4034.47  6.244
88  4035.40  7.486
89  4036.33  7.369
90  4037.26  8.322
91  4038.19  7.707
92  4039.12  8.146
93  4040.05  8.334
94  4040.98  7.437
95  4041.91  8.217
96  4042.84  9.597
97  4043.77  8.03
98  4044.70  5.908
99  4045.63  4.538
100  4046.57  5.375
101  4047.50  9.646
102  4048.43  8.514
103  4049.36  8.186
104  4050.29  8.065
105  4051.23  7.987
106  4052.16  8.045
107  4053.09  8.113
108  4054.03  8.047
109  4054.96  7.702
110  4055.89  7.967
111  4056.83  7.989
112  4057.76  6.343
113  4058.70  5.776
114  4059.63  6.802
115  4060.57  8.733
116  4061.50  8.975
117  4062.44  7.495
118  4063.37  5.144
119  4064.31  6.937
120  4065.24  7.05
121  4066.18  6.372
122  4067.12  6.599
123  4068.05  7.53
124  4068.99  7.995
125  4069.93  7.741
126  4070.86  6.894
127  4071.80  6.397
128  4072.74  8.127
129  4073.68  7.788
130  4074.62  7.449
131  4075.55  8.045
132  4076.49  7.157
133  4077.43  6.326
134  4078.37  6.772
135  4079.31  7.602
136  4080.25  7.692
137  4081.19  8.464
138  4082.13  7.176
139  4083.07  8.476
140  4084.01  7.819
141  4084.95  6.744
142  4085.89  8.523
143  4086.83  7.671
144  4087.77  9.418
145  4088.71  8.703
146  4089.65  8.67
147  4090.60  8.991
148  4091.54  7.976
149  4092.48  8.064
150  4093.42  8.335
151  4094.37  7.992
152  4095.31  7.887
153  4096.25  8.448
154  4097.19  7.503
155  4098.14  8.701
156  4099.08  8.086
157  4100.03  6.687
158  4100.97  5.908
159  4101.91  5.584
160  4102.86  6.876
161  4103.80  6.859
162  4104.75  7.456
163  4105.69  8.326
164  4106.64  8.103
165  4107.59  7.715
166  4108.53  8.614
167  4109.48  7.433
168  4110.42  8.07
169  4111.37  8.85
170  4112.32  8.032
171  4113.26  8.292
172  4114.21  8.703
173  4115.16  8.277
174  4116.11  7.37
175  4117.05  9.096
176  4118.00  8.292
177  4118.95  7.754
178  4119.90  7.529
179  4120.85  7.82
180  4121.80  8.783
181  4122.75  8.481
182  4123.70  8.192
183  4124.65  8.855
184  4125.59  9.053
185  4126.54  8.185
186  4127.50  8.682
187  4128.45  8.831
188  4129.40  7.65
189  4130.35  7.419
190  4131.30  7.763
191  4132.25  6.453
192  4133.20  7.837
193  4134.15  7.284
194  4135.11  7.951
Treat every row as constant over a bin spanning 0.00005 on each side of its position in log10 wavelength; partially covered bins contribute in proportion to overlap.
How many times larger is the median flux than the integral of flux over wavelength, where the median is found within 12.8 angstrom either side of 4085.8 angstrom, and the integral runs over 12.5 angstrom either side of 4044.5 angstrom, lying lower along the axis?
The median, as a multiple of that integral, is 0.042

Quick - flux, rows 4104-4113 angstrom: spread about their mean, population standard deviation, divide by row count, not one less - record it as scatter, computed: 0.46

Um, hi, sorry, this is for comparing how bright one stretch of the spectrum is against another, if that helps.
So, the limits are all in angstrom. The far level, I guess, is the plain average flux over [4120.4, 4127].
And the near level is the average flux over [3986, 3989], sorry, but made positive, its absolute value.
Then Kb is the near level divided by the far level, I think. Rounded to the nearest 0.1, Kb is 0.8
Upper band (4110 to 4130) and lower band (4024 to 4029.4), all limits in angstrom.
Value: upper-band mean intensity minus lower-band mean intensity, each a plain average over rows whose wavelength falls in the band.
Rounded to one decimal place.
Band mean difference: 0.4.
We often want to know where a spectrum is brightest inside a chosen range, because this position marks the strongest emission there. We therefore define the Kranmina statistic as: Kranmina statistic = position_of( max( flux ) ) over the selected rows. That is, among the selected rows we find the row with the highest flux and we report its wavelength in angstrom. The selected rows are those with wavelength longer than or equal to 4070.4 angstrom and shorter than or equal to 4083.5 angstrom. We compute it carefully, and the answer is 4083.07 angstrom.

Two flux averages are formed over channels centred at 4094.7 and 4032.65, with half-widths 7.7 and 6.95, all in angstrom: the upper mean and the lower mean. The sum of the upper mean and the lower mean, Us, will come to 15.4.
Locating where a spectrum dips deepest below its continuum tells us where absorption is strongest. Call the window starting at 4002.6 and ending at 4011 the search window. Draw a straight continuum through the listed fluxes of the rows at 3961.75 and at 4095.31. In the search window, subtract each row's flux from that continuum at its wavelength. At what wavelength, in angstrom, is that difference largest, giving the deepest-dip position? 4005.78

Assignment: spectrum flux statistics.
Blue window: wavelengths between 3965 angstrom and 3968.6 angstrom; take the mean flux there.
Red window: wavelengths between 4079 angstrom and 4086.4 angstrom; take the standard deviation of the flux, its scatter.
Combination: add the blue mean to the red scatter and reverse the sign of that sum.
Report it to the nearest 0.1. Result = -2.6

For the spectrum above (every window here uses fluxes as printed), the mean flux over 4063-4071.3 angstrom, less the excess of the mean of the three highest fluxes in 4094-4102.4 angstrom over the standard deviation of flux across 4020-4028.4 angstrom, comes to -1.0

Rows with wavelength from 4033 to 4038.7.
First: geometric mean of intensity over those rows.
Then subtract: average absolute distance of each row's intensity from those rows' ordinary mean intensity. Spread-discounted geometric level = 6.4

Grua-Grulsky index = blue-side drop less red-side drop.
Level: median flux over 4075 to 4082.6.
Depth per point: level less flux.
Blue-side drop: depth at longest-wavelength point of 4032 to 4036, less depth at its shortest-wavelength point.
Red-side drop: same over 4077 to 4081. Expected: 0.67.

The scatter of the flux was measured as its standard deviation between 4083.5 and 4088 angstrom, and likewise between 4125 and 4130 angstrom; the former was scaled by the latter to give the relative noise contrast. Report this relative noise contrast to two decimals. 1.78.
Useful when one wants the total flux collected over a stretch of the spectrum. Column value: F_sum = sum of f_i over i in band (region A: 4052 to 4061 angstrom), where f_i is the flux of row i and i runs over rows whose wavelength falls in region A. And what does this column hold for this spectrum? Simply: 75.5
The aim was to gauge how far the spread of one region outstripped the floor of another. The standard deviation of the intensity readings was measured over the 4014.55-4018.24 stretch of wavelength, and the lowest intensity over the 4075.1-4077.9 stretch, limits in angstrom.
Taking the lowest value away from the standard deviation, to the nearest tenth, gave -6.0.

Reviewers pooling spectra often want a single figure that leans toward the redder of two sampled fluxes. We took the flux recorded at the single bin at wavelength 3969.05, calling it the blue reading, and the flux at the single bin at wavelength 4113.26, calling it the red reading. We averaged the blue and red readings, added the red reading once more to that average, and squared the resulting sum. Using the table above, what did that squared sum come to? 154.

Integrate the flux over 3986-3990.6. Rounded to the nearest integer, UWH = 31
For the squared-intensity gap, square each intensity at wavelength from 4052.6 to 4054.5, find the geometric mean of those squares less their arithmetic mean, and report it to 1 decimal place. 0.0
